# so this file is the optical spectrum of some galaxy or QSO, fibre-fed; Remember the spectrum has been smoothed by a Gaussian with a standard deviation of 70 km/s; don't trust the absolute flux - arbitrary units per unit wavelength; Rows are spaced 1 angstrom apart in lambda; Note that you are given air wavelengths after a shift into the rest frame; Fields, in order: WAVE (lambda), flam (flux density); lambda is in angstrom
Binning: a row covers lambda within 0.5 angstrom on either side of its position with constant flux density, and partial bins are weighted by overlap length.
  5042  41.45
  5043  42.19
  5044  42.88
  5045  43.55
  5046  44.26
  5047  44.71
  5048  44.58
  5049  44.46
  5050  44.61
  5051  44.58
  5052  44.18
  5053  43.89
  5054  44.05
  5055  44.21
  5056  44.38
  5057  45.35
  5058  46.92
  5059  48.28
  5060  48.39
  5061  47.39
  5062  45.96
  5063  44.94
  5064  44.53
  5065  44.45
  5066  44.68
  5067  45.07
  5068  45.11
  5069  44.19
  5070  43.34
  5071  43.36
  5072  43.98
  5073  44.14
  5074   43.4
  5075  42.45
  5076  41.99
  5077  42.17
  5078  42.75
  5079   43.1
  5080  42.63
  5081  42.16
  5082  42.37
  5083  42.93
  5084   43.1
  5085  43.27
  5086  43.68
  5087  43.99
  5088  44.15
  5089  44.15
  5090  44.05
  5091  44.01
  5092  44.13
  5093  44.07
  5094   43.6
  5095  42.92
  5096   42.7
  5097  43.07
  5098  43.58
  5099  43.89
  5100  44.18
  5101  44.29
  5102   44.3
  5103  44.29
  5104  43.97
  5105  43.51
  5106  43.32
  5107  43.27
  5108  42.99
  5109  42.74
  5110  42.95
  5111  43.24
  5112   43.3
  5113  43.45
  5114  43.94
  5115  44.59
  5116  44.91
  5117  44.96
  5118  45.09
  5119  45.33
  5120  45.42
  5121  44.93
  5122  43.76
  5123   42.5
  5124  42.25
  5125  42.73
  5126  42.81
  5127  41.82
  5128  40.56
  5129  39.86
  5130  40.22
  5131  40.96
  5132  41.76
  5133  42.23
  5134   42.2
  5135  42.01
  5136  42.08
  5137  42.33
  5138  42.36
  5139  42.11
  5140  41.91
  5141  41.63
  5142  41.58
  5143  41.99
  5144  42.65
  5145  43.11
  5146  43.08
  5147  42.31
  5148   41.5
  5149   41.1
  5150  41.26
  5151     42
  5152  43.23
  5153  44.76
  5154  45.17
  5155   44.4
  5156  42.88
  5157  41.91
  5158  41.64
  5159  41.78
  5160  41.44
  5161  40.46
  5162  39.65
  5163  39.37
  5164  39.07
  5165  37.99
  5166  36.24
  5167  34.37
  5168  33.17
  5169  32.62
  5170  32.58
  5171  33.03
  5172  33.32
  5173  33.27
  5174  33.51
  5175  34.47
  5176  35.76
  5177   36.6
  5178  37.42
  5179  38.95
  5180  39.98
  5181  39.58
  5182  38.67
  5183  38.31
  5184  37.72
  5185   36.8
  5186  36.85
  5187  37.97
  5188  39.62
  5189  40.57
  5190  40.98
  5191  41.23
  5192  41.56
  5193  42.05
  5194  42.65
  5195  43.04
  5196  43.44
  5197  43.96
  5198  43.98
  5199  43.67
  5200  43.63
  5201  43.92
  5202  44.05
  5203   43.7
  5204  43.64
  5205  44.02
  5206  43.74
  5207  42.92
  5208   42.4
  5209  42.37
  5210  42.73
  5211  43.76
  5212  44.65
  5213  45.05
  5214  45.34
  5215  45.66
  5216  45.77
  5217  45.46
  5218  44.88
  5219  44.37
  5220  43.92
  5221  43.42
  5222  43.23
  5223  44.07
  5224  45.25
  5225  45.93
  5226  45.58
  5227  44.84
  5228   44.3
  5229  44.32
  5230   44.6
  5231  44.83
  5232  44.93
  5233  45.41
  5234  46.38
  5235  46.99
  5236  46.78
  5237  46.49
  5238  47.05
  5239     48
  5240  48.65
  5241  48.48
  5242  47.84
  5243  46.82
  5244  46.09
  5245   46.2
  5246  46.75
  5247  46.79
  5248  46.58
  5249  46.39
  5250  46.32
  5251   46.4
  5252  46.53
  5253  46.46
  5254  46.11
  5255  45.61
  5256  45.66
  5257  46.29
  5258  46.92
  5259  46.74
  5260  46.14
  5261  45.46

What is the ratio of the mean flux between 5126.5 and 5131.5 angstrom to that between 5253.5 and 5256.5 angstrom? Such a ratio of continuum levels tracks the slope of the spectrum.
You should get 0.89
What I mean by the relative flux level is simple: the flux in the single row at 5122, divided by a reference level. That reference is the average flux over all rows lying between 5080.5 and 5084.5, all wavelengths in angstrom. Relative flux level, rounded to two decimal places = 1.03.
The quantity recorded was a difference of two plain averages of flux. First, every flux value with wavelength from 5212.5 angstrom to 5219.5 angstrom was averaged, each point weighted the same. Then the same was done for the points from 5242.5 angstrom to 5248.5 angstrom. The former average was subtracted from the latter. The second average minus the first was 1.3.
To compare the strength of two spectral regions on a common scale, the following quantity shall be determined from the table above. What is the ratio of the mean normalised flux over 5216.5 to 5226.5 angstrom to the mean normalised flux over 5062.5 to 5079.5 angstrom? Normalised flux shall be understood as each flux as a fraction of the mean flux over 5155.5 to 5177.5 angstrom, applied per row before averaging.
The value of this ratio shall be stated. 1.02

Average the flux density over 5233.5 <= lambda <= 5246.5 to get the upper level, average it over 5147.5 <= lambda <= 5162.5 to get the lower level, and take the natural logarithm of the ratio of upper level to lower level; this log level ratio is 0.11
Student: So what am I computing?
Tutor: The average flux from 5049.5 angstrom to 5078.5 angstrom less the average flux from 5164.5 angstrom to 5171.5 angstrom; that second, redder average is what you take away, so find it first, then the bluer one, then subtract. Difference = 10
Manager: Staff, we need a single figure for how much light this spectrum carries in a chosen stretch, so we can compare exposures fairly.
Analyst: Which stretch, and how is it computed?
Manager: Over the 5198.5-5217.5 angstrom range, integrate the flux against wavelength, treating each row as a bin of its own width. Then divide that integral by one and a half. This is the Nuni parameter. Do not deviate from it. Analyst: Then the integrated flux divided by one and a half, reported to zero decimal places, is 558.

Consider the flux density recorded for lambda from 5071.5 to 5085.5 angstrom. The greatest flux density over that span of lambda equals 44.14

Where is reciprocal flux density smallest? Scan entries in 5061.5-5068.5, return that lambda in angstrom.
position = 5062 angstrom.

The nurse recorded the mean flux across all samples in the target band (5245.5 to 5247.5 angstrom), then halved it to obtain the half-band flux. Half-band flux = 23.4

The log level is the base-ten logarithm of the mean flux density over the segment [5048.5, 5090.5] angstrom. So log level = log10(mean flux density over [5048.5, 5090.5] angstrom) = 1.646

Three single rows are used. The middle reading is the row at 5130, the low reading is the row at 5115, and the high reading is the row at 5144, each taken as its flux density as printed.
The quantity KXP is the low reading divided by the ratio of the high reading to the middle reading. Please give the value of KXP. 42.0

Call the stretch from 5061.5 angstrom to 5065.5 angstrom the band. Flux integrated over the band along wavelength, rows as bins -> 180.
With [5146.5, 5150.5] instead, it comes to 166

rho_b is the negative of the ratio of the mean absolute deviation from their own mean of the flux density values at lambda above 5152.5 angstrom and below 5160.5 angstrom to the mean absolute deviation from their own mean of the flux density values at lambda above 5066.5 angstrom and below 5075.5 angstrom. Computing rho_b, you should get -2.0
